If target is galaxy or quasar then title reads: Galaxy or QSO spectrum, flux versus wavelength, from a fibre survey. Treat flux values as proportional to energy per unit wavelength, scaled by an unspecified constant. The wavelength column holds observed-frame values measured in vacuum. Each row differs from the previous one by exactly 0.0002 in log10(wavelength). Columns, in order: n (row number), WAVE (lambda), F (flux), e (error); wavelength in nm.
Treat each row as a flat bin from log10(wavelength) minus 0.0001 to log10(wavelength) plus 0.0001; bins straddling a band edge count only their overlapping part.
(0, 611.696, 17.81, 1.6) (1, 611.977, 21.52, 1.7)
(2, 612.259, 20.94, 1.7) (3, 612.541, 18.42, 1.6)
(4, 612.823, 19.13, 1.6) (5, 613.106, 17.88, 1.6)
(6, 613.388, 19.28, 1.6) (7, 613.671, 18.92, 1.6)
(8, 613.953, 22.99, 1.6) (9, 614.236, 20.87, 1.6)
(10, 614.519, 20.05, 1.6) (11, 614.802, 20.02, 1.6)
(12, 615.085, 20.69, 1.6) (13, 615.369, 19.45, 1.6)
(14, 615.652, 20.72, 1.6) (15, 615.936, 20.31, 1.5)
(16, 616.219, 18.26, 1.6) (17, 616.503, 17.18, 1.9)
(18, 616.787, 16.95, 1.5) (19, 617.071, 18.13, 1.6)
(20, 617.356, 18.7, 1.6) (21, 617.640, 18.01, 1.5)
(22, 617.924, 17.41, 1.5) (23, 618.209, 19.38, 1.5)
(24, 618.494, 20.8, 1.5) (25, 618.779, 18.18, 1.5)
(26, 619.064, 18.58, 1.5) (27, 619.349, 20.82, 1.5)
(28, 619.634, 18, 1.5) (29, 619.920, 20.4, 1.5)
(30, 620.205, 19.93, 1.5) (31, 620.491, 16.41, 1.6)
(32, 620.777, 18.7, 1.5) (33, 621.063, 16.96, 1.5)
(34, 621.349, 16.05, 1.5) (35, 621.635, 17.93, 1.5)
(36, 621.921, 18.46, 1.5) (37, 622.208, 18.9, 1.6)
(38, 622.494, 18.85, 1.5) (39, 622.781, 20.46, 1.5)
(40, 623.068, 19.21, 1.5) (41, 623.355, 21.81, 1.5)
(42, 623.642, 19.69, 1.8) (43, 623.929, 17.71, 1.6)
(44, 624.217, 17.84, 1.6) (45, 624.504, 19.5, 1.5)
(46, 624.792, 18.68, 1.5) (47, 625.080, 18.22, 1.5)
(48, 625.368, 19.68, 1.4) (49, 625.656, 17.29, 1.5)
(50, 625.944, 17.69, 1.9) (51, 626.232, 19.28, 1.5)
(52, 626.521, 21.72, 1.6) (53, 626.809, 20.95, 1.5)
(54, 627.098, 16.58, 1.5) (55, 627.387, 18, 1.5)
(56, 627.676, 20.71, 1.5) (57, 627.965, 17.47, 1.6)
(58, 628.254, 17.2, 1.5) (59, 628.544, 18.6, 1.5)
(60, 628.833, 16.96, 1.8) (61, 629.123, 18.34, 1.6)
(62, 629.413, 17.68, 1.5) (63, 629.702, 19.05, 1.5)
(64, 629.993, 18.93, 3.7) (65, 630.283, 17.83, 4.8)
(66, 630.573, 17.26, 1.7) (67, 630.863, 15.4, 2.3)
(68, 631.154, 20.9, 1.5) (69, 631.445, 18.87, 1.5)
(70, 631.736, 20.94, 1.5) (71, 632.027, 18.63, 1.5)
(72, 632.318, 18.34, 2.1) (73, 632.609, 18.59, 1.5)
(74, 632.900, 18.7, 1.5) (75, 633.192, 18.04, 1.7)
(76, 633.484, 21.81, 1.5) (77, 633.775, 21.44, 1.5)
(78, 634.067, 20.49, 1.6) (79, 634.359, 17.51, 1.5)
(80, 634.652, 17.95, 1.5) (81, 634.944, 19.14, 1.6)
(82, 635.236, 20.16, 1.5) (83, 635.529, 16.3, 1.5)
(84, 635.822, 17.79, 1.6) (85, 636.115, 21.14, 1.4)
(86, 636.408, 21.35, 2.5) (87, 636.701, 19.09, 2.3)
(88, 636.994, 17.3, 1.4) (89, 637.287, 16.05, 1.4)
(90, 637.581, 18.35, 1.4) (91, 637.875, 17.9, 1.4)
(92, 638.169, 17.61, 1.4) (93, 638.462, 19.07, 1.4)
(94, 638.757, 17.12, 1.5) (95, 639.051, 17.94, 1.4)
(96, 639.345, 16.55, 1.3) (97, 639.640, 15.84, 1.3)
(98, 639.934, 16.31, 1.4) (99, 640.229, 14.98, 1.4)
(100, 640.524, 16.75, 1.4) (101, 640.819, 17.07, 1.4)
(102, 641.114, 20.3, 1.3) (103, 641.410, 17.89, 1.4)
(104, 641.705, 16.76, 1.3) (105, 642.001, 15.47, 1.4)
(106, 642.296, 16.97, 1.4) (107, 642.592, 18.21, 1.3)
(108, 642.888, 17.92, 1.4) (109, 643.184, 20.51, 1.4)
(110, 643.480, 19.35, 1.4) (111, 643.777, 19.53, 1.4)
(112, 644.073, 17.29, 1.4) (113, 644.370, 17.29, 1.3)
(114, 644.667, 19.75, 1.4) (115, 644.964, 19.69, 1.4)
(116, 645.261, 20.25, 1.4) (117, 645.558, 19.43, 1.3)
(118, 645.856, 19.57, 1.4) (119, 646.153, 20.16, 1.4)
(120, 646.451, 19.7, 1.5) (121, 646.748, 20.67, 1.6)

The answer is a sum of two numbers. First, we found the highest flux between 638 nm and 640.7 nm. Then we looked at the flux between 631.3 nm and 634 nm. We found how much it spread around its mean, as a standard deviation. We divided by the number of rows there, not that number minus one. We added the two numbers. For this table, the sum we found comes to 20.5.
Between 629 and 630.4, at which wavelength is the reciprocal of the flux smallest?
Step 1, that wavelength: 629.702 nm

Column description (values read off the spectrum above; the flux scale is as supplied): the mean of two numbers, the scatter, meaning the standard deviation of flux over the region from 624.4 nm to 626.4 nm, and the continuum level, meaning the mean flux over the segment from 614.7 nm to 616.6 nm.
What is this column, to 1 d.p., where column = 10.2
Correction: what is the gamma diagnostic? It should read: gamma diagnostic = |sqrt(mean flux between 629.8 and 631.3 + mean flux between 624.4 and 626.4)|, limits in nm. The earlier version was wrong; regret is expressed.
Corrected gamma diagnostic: 6.06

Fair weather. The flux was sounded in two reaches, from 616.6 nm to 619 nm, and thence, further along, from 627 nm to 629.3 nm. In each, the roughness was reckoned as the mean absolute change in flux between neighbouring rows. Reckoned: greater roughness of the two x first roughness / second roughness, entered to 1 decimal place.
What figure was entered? 1.3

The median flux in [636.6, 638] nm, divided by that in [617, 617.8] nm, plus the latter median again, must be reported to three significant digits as 19.1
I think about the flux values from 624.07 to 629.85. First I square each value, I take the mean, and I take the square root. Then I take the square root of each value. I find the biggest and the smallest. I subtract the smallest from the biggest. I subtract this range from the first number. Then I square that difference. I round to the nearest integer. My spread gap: 325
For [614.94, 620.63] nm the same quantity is 341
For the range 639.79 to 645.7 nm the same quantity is 306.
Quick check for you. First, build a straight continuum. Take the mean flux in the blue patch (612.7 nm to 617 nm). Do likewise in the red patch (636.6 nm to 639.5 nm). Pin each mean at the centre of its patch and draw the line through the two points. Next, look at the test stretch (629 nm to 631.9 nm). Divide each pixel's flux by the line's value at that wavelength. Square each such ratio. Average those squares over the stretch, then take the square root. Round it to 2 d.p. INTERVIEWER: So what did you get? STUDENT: 1.02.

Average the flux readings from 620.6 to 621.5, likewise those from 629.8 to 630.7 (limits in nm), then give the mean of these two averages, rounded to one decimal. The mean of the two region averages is 17.6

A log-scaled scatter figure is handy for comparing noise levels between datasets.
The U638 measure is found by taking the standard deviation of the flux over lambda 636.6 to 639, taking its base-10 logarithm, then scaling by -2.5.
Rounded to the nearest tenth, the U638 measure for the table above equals 0.0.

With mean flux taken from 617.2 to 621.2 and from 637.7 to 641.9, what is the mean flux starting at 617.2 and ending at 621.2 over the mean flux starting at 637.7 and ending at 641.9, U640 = 1.08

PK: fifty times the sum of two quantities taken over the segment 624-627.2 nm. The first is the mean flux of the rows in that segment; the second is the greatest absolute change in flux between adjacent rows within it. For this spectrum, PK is 1161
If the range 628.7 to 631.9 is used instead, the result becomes 1194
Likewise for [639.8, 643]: 1019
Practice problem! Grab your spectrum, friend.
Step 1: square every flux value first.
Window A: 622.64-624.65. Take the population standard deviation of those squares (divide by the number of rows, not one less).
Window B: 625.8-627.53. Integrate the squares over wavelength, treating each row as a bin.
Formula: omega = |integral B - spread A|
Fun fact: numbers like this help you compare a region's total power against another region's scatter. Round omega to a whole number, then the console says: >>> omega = 581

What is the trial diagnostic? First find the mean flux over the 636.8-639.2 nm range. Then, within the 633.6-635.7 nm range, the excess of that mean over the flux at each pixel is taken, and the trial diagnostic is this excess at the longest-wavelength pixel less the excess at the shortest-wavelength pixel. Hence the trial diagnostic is 5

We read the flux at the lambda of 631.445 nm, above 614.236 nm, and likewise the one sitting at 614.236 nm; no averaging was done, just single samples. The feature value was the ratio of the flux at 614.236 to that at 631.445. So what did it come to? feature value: 1.11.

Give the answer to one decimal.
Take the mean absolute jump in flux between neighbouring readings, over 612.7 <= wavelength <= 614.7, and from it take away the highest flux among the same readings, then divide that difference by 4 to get -5.3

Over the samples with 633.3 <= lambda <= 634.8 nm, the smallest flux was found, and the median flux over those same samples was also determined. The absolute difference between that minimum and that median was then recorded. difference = 3.0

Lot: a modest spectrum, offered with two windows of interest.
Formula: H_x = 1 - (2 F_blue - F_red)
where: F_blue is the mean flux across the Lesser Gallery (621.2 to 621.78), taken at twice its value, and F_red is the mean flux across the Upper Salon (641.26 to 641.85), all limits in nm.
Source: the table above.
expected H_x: -16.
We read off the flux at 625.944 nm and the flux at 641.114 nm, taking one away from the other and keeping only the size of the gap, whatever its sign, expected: 2.6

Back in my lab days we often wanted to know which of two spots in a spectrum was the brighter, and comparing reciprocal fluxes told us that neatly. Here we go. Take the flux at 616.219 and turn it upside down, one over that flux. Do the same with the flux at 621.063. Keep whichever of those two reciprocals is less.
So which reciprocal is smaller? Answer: 0.0548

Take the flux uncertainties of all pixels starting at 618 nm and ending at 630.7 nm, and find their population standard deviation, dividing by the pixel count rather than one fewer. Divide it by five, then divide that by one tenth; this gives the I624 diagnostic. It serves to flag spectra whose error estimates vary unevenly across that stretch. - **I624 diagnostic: 1.2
